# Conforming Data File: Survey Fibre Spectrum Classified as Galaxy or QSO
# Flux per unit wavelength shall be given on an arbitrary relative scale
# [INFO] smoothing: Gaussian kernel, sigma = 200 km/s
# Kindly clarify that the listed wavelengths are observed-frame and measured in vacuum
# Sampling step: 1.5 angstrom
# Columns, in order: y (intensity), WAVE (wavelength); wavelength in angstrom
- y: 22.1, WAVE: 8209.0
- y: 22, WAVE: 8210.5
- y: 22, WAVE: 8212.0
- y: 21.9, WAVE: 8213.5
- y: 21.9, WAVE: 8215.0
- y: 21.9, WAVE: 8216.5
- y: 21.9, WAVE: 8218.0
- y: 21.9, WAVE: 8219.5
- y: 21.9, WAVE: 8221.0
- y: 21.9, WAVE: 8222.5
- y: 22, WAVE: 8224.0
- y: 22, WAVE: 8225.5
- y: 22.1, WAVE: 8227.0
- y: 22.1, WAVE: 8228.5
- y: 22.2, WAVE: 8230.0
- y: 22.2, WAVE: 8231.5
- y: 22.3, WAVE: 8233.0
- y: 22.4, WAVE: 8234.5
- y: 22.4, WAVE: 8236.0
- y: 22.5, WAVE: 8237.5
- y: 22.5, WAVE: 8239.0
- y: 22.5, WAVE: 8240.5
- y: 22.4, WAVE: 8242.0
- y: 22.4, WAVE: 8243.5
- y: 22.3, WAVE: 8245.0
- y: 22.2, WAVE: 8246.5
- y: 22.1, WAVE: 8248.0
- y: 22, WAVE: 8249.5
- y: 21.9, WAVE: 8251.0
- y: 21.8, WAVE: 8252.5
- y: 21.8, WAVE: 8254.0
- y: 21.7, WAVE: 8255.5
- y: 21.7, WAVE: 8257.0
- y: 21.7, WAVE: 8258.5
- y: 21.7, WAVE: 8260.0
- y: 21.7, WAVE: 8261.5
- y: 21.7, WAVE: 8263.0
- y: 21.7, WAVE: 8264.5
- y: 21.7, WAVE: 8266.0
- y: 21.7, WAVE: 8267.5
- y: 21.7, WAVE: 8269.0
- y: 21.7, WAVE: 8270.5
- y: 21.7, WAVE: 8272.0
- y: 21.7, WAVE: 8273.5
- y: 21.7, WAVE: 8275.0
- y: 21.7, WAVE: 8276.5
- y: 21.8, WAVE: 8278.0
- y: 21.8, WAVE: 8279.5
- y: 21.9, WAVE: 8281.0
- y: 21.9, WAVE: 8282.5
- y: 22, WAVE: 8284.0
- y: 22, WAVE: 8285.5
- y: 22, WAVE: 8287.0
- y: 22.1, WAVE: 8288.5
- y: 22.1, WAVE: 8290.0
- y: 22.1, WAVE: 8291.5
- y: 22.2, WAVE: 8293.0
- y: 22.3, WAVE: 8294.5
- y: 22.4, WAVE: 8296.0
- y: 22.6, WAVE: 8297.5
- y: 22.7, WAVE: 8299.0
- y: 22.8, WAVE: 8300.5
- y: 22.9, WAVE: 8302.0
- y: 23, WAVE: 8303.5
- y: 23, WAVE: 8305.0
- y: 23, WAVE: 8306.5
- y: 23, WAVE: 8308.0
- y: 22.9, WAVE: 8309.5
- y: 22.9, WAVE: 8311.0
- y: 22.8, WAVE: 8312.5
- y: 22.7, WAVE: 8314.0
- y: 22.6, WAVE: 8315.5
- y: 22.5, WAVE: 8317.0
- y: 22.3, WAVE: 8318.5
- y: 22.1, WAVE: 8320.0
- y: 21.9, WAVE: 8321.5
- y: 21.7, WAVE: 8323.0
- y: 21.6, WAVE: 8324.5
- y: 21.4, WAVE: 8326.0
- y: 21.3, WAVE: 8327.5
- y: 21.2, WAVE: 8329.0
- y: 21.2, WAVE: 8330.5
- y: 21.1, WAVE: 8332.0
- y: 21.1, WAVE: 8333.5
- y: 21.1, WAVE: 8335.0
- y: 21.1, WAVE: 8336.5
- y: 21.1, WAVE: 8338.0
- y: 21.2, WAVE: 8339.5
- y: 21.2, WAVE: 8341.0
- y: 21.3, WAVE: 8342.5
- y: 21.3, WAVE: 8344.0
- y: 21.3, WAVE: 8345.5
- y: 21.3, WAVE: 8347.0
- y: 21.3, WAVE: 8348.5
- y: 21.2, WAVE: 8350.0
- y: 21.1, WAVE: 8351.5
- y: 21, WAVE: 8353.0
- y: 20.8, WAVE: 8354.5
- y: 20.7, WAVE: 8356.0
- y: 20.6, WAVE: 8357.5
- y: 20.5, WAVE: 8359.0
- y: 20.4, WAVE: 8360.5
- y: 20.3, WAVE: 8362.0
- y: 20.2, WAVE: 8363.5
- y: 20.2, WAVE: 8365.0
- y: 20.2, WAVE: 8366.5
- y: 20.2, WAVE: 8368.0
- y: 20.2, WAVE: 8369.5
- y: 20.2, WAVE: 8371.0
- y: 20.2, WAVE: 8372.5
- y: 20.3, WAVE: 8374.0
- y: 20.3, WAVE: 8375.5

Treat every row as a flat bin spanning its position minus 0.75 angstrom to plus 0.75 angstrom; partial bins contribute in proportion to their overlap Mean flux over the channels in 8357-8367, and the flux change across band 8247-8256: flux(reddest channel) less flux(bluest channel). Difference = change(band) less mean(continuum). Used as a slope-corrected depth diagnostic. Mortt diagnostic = -20.7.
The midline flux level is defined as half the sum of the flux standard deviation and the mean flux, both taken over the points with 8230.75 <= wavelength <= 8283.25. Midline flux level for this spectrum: 11.1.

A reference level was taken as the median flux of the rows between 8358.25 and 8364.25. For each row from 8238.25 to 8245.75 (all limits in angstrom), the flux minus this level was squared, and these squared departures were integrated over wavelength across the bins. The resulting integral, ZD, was 32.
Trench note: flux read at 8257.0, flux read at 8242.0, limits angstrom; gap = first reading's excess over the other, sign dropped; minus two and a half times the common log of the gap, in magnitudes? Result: 0.4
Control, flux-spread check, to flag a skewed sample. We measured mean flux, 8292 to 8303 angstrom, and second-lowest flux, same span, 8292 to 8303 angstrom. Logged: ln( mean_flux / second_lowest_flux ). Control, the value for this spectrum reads 0.0115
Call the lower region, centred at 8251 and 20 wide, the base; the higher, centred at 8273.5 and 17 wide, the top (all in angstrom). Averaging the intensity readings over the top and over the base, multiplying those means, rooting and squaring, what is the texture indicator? 478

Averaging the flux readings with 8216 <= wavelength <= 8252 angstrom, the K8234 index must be 22.2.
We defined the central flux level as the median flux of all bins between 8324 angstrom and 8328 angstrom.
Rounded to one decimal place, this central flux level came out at 21.4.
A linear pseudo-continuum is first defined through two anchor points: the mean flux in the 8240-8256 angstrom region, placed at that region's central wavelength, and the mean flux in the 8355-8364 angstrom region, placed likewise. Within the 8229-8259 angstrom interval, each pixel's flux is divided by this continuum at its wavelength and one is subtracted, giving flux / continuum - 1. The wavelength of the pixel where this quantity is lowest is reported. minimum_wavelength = 8255.5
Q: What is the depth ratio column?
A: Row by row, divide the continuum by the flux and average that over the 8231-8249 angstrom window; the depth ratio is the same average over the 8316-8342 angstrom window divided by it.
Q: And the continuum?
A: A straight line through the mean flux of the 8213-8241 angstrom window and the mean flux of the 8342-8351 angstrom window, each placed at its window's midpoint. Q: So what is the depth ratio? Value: 1.01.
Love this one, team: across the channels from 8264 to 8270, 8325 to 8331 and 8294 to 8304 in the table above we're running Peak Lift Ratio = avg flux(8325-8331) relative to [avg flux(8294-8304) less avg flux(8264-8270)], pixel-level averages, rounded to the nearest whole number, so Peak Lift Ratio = 22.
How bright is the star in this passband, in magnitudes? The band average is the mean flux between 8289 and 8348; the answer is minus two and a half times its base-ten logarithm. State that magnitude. -3.356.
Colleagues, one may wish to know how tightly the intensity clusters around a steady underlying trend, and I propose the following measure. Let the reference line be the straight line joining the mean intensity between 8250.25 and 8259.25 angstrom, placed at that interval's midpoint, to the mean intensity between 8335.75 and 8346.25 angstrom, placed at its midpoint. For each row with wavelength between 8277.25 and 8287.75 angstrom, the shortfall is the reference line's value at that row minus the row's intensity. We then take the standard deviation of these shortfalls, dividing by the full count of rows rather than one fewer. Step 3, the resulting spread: 0.10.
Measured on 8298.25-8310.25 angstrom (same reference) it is 0.12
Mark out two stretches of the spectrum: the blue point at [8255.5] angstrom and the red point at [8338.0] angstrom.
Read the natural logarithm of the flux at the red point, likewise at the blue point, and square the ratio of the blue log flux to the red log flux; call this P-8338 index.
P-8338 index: 1.018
